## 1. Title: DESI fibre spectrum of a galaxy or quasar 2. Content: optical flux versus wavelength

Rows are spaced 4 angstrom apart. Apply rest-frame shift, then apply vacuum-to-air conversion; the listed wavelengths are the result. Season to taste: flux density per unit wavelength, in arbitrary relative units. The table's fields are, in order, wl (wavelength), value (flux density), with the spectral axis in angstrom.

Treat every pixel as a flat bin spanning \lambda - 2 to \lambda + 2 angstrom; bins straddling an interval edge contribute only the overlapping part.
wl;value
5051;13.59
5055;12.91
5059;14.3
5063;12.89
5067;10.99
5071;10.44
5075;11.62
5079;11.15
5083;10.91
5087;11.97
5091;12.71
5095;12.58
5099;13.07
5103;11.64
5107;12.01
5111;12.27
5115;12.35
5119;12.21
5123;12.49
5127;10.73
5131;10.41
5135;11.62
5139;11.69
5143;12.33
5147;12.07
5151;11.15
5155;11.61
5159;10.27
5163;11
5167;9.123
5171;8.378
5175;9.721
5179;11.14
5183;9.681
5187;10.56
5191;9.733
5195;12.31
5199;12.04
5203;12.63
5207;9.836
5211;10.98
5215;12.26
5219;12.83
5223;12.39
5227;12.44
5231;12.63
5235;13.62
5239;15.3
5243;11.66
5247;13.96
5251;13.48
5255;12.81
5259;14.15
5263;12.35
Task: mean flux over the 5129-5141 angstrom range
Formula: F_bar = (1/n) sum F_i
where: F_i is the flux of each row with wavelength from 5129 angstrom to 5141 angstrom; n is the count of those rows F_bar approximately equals 11.2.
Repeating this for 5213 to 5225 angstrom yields 12.5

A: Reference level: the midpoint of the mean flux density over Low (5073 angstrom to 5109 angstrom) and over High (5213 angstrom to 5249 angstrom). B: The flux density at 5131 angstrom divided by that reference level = 0.83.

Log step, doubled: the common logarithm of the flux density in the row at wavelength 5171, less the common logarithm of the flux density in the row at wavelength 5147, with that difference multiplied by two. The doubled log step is -0.32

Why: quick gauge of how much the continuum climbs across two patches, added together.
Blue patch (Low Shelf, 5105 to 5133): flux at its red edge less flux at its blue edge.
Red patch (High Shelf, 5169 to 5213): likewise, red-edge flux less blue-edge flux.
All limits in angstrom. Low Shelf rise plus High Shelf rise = 1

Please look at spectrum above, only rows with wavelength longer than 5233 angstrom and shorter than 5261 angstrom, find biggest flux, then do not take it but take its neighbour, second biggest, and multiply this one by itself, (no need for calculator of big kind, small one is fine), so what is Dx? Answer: 200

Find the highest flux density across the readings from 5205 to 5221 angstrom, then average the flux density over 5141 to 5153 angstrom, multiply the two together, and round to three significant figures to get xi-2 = 152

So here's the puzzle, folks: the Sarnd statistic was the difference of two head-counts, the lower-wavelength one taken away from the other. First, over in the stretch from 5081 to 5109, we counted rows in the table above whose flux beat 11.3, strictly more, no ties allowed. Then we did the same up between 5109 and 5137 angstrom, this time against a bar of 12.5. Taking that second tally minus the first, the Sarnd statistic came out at -6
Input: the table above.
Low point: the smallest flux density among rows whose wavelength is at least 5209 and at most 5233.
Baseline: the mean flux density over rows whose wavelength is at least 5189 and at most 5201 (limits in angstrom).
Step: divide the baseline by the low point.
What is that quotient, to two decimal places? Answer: 1.03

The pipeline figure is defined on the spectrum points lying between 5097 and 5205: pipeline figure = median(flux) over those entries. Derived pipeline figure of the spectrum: 11.6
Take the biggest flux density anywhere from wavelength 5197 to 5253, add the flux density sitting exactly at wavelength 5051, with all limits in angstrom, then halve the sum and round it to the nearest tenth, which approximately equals 14.4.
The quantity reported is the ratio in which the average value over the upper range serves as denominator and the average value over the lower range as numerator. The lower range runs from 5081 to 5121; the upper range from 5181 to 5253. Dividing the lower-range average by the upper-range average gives 1.00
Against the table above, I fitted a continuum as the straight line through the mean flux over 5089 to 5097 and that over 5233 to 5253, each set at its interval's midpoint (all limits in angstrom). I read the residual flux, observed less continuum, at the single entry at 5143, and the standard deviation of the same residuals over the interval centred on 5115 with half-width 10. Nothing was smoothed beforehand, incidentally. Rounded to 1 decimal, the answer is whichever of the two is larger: 0.1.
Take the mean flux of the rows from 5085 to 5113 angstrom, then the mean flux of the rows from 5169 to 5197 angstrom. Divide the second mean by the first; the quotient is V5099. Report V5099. 0.83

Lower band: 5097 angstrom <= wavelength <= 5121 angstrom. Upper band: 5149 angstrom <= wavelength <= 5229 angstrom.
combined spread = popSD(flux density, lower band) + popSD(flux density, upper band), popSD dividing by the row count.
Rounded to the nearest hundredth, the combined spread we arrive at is 1.70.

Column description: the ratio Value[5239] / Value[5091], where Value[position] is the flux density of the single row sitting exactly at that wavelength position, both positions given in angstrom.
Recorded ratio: 1.20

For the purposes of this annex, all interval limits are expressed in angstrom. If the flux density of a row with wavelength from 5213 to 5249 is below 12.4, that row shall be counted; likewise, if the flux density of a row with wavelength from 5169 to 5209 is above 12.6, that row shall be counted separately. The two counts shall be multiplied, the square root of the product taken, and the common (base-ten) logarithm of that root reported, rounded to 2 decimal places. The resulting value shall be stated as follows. 0.24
